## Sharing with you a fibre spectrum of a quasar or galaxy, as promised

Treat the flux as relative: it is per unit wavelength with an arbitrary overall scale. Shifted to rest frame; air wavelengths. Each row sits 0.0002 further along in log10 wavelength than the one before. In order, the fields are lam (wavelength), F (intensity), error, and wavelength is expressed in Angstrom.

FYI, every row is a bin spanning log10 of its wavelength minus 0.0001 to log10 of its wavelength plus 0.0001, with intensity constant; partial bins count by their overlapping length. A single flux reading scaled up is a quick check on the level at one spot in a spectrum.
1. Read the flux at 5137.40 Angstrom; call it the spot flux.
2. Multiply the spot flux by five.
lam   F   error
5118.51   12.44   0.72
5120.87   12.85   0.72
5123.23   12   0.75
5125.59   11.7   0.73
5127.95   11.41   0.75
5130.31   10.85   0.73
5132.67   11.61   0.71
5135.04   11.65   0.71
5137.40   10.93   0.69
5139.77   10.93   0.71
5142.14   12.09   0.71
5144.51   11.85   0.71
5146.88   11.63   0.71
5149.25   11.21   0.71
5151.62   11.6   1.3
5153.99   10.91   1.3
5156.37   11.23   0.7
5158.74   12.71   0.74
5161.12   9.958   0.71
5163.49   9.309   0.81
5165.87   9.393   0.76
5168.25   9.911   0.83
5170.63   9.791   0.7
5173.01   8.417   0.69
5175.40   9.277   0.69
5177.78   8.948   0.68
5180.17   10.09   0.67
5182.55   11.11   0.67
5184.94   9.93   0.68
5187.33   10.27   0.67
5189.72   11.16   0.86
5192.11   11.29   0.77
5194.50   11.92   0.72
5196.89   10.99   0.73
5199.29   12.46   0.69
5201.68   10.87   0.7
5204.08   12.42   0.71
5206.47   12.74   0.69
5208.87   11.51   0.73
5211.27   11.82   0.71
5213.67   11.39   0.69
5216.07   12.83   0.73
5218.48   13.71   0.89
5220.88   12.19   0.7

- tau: 55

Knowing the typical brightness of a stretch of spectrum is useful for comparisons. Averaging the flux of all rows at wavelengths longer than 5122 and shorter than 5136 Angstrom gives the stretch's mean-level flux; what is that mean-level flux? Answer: 11.5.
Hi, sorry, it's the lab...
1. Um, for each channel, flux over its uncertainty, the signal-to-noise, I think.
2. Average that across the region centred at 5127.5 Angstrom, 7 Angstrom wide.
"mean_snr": 15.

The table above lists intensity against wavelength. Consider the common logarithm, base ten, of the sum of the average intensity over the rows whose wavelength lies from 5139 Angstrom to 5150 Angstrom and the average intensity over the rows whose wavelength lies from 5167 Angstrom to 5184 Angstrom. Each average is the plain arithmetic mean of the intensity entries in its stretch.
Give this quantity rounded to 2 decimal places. 1.33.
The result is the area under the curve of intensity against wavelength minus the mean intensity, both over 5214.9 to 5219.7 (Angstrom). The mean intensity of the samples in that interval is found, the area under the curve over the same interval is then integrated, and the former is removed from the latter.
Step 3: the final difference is 50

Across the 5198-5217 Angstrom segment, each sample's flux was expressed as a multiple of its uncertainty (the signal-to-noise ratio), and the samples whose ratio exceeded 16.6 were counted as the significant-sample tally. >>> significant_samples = 5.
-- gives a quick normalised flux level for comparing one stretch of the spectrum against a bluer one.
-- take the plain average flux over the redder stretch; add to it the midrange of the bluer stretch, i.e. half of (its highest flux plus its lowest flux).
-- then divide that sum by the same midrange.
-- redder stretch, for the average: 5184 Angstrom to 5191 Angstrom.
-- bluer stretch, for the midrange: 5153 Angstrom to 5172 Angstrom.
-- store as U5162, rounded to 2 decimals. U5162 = 1.95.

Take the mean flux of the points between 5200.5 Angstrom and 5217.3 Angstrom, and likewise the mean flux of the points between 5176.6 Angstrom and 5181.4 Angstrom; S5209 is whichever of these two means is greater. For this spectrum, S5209 11.9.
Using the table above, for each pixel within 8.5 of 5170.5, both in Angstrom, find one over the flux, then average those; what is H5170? 0.108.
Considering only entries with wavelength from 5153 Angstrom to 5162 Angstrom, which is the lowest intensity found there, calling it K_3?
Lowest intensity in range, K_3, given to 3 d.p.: 9.958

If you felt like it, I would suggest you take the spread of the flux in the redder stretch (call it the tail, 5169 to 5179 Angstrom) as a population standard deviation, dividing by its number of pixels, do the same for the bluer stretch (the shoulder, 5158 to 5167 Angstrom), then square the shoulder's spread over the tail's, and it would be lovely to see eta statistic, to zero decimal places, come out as 8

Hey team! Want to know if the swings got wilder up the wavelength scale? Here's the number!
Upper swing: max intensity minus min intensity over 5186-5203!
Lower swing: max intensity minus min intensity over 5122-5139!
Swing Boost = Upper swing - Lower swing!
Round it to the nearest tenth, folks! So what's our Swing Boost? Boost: 1.0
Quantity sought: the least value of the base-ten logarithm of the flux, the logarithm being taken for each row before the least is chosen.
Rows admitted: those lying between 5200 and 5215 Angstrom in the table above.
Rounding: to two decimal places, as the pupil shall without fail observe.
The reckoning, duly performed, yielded 1.04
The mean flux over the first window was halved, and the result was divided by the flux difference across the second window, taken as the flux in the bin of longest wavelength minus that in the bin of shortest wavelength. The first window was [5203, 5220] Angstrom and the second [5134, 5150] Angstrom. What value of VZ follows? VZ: -14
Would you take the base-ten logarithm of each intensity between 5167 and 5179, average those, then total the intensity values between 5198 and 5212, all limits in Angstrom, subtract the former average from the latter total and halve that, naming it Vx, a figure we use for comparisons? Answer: 35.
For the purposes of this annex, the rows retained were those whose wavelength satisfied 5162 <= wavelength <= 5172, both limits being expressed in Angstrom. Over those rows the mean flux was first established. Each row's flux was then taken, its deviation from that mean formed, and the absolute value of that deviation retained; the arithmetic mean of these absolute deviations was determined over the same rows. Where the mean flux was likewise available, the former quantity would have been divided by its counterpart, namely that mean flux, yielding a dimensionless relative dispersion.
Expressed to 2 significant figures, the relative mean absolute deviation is 0.026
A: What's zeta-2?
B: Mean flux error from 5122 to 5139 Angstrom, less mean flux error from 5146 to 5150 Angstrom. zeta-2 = 0.01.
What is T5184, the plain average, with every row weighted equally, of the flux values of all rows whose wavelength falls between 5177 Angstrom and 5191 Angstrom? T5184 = 10.3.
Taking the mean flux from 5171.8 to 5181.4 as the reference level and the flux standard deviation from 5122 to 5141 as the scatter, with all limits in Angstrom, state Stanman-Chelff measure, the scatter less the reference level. -8.8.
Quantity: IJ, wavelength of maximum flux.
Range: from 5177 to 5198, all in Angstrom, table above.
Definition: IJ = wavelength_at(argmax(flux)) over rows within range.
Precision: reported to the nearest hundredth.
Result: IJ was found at 5194.50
